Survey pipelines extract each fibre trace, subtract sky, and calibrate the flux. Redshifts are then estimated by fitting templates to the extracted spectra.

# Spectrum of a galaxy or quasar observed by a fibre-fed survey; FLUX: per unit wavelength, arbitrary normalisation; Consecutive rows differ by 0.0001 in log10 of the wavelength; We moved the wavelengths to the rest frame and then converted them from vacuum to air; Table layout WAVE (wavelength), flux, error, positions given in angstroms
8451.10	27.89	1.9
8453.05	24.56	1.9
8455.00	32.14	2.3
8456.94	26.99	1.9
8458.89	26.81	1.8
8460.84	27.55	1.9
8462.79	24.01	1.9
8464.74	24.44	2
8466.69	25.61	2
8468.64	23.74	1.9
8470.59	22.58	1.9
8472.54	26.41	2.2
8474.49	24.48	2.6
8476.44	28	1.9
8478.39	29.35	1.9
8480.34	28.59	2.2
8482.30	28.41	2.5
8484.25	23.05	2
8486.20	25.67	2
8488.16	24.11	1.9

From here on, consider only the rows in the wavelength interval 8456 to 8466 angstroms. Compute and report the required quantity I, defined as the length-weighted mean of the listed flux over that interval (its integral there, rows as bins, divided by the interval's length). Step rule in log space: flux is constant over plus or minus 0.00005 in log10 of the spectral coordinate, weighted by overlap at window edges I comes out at 26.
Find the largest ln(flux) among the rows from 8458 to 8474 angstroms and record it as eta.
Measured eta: 3.32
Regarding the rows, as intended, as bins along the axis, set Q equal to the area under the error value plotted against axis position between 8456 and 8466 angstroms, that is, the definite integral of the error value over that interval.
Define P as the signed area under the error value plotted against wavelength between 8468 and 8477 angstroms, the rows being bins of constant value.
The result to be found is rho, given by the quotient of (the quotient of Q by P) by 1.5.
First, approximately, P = 19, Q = 19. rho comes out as 0.7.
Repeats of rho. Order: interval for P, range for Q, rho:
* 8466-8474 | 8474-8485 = 1.0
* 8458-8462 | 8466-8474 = 1.5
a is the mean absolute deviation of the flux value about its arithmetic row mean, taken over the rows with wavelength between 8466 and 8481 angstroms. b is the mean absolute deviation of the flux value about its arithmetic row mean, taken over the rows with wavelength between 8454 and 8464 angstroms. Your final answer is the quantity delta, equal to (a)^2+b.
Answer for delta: 5.8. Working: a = 2.0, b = 1.88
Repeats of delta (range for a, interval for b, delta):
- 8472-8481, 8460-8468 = 3.5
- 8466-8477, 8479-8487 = 4.4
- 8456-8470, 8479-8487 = 3.8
